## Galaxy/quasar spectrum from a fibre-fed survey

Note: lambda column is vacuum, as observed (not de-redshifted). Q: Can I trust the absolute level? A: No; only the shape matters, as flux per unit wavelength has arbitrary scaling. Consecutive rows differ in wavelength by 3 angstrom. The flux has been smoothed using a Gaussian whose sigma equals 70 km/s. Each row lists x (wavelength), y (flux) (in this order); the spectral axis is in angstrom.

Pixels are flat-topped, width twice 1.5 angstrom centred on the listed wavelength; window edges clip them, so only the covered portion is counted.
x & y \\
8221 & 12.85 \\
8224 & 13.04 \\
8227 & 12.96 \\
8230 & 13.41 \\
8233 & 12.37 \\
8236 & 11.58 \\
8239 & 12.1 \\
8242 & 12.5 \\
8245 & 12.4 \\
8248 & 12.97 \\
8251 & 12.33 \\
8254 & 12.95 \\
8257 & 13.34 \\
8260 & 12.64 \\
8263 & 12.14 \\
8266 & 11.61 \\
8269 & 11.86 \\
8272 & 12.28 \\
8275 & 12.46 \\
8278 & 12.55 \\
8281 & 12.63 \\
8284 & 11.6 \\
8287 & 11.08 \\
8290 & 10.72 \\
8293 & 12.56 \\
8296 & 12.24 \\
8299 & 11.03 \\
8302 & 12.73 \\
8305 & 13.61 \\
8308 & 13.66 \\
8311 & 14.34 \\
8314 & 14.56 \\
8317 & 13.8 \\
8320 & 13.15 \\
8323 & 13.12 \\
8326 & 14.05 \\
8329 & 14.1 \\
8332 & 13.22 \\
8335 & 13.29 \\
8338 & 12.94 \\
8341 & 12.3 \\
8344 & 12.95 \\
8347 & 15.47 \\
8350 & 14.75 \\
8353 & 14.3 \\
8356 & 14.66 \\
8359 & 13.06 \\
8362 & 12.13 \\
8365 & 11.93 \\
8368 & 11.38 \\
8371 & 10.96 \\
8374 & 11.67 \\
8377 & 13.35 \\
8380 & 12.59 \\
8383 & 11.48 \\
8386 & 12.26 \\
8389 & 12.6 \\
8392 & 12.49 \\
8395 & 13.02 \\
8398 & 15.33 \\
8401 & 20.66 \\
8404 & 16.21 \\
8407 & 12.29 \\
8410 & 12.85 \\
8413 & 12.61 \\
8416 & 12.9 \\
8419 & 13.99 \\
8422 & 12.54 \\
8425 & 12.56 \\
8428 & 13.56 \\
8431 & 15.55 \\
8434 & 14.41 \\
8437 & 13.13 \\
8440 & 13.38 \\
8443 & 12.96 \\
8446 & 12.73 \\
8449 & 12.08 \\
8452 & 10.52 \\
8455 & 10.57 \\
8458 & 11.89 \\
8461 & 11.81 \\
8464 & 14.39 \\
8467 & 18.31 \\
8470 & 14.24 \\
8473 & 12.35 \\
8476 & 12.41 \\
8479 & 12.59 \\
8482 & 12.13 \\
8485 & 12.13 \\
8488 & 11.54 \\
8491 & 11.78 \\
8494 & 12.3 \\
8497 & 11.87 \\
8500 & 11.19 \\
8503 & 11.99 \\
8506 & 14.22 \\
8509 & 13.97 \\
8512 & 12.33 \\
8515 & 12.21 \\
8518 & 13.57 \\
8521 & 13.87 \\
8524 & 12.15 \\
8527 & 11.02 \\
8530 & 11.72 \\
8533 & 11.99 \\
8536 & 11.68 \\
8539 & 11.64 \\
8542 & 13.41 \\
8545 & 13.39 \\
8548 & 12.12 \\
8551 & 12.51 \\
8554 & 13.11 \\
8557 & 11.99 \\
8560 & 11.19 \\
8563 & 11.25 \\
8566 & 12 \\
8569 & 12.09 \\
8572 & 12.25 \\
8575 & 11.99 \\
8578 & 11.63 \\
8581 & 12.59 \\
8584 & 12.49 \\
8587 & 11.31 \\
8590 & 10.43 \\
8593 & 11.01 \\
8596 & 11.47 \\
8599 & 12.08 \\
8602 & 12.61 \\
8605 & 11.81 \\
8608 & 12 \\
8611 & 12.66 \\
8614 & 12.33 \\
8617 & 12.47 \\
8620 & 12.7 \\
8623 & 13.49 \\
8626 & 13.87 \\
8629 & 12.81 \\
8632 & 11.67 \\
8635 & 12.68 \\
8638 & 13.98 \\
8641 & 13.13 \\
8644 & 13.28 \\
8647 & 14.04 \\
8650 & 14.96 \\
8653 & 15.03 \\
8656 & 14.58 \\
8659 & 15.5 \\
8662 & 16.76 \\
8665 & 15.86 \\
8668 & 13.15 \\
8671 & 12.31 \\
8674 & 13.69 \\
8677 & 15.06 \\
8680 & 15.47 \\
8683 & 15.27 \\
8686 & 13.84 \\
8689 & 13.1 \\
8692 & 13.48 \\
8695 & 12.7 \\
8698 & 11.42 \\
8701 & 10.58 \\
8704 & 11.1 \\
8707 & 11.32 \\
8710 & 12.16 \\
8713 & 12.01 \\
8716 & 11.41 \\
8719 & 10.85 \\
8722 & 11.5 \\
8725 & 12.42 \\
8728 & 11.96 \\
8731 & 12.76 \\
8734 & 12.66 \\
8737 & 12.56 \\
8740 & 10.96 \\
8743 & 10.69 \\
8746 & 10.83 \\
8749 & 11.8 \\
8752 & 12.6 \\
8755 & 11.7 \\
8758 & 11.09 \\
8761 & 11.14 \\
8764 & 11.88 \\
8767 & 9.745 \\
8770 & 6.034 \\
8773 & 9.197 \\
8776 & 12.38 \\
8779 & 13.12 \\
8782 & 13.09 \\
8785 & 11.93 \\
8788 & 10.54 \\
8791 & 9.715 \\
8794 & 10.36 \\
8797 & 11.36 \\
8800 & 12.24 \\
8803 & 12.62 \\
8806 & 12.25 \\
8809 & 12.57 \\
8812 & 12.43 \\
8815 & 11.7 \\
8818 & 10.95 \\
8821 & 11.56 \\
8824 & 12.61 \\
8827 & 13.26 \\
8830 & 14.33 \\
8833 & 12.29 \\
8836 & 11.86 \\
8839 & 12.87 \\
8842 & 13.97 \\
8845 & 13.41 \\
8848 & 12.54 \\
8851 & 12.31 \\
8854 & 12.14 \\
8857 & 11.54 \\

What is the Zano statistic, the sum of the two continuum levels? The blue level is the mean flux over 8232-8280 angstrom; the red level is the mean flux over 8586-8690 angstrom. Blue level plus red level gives 25.7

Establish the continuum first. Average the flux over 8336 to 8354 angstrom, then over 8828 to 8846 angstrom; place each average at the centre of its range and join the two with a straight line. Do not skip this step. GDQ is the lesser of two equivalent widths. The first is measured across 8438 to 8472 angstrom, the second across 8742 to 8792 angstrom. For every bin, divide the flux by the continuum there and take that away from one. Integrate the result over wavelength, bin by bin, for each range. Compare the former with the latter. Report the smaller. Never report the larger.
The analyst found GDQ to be 1.6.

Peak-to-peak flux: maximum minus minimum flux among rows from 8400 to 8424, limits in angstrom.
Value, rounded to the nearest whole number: 8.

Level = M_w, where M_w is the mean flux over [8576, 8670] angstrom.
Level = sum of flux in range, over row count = 13.0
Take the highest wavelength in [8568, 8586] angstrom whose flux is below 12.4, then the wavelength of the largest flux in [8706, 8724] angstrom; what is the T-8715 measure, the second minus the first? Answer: 132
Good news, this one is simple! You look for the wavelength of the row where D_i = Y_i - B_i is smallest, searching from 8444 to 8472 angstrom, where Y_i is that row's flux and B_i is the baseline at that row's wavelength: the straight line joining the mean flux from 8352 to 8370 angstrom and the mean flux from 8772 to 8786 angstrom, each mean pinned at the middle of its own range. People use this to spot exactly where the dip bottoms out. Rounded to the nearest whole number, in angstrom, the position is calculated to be 8452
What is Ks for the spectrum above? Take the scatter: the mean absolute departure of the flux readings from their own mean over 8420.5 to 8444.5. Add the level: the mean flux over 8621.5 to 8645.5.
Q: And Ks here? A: 13.9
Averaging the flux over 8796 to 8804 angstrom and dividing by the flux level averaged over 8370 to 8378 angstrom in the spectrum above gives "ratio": 1.01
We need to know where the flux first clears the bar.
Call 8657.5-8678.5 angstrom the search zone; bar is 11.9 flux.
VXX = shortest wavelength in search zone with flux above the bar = 8659 angstrom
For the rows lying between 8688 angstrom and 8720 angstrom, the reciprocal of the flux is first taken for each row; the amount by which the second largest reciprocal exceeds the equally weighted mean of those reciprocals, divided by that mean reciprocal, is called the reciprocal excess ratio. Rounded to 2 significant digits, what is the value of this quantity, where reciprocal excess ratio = 0.084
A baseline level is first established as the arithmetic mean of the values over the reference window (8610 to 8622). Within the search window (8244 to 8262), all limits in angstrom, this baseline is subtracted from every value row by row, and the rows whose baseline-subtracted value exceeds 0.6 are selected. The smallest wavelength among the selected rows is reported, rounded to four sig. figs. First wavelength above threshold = 8257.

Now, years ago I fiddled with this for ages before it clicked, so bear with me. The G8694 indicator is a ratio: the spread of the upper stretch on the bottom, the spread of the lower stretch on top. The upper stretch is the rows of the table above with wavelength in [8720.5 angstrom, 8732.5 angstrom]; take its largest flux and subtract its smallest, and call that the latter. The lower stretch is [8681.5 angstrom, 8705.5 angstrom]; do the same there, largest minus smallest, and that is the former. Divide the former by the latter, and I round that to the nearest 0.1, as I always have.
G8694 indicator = 3.7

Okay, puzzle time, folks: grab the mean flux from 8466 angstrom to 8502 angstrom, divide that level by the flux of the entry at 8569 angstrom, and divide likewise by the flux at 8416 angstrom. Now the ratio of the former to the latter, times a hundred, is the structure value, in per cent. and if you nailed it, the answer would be 107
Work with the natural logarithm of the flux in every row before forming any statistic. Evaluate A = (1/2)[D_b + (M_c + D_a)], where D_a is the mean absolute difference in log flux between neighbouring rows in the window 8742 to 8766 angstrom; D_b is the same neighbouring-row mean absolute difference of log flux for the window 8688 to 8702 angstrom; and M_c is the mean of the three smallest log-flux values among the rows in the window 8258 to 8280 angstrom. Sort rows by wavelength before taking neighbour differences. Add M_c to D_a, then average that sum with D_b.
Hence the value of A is 1.30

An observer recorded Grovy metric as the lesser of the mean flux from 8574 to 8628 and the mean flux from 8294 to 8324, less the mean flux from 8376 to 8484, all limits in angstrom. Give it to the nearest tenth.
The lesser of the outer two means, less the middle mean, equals -1.1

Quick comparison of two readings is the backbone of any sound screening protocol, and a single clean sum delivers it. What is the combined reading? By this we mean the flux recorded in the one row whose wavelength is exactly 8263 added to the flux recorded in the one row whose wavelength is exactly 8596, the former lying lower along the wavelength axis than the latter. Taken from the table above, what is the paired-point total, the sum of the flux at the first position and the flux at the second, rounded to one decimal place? 23.6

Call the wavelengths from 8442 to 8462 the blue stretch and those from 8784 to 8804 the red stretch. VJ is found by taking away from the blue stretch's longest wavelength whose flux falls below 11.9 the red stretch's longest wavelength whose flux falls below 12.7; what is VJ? -342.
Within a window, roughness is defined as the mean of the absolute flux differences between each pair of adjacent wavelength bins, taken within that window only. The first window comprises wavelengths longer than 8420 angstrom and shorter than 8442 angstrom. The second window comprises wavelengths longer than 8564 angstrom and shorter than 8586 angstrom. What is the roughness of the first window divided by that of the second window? 2.94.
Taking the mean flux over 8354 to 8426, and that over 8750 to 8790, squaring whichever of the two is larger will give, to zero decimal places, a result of 173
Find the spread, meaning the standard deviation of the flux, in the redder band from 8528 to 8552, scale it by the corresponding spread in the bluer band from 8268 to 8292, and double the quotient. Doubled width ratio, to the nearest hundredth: 2.05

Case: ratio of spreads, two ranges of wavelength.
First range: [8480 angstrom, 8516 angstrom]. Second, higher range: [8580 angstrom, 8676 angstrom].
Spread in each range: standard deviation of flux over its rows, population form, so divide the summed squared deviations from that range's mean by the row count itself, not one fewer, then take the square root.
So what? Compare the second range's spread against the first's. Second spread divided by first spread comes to 1.7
